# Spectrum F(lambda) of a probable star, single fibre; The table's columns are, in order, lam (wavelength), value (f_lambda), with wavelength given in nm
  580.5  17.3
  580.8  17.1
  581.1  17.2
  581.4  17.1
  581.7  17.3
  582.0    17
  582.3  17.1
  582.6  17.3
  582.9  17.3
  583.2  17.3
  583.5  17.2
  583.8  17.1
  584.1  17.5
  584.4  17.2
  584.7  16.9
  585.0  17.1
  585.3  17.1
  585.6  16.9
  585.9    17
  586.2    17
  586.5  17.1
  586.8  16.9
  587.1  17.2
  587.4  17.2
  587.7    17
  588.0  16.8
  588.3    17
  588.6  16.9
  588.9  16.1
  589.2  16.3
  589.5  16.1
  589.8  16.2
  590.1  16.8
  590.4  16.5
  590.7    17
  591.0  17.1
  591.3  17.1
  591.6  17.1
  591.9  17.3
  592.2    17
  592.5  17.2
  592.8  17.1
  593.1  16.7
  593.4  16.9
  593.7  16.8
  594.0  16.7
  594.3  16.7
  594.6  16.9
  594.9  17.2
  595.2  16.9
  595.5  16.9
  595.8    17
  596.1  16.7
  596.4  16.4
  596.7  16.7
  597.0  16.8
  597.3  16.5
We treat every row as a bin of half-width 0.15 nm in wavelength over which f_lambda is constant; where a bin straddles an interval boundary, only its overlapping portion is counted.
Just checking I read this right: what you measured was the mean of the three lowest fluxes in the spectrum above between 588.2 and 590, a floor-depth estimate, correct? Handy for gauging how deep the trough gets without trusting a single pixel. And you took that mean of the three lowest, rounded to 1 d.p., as 16.1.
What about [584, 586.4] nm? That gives 16.9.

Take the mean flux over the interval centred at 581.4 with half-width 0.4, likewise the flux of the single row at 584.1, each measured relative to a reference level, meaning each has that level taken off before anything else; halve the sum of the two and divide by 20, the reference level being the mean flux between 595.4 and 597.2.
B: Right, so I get 0.030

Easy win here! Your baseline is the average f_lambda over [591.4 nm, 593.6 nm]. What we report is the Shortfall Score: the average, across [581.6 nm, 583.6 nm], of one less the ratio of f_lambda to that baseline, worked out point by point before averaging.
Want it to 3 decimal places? -0.010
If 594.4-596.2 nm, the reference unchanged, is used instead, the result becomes 0.006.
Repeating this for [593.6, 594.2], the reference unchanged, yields 0.017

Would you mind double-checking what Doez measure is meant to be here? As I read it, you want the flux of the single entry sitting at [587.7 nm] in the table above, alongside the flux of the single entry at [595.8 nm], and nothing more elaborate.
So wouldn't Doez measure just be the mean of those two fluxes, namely 17.0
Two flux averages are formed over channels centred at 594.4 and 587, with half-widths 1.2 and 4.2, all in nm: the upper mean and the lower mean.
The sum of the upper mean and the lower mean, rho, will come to 33.8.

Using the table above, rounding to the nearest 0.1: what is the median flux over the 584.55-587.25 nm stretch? 17.0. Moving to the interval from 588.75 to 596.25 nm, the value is 16.9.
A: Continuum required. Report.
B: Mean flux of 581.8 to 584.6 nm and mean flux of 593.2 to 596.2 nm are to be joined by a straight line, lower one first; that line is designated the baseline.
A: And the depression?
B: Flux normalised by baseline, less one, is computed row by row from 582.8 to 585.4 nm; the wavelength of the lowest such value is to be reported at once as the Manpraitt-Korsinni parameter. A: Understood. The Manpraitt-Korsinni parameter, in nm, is 584.7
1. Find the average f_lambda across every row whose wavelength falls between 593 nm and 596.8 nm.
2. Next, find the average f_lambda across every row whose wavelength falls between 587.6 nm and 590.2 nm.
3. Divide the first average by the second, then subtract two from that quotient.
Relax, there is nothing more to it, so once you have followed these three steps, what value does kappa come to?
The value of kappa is -0.99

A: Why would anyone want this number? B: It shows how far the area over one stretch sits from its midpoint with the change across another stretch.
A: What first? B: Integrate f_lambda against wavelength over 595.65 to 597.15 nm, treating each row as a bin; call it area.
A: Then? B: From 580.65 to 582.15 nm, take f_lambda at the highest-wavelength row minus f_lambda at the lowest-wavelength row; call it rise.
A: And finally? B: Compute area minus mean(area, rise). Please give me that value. 12.6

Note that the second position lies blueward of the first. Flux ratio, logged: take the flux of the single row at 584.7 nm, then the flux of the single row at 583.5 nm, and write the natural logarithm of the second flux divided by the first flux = 0.018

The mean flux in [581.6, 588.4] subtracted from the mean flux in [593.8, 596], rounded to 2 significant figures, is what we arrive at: -0.21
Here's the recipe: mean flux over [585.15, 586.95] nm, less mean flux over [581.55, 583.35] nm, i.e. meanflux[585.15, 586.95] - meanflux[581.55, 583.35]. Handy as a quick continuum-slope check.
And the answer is -0.22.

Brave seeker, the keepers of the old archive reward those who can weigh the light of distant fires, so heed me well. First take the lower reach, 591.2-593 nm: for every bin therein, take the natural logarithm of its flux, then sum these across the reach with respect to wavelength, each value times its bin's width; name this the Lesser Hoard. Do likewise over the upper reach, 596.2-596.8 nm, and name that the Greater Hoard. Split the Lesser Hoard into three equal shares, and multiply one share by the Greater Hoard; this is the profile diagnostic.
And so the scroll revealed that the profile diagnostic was 2.9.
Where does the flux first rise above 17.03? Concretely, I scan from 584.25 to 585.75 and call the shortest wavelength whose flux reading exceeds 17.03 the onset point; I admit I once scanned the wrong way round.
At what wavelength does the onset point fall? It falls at 584.4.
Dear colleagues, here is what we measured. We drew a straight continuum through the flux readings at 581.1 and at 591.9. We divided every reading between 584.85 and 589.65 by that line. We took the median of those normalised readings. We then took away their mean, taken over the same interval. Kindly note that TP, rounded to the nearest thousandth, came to 0.008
